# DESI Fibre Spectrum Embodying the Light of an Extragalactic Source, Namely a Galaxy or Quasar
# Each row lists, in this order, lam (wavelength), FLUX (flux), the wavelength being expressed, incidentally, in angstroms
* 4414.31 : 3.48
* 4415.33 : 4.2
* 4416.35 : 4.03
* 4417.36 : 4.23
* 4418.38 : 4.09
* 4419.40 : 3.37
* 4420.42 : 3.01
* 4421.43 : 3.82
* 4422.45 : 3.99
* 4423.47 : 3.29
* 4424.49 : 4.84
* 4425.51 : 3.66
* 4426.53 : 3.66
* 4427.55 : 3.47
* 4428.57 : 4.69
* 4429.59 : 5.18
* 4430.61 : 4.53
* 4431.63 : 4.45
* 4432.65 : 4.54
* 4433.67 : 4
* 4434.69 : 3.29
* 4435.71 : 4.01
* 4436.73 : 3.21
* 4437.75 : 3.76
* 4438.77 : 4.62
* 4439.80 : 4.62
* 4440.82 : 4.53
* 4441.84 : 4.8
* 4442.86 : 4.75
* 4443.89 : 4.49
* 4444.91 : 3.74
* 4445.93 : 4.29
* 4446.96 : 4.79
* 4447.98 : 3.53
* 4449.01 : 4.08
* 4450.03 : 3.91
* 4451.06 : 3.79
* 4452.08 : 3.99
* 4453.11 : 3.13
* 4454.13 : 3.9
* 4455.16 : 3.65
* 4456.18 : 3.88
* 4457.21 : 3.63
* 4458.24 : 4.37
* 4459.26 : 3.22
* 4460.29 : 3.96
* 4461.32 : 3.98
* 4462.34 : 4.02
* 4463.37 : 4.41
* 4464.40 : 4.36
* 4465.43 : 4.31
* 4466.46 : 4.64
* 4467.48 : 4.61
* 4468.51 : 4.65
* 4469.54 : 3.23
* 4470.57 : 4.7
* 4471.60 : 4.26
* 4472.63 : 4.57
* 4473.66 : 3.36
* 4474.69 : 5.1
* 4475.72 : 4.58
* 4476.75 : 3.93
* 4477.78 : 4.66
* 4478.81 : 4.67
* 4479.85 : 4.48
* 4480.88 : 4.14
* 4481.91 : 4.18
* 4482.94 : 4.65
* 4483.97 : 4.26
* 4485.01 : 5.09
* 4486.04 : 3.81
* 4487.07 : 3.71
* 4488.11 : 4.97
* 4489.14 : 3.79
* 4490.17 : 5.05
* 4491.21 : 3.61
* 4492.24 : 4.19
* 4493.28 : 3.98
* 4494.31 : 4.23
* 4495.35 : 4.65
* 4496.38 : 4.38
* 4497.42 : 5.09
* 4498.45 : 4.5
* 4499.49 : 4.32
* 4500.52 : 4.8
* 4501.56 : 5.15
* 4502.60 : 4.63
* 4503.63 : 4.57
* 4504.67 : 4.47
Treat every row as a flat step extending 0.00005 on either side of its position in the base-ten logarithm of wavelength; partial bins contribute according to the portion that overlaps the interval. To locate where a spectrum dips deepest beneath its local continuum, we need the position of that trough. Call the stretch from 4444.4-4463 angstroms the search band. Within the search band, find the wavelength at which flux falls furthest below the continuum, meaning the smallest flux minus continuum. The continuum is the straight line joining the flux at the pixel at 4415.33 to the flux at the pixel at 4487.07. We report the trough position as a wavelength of 4453.11 angstroms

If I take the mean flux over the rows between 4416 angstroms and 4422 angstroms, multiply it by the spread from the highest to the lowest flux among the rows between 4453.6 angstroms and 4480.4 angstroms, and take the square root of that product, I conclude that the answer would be 2.66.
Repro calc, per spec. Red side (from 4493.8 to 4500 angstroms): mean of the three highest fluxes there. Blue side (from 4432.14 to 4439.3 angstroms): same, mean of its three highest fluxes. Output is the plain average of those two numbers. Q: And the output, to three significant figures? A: 4.57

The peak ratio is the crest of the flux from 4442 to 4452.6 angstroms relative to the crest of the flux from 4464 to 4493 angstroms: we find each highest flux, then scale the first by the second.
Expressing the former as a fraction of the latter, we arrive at 0.94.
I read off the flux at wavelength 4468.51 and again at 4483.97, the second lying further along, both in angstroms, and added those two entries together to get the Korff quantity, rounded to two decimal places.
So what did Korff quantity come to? 8.91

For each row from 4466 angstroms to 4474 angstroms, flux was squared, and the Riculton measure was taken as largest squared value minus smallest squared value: 12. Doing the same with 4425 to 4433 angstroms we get 15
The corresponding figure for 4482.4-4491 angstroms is 12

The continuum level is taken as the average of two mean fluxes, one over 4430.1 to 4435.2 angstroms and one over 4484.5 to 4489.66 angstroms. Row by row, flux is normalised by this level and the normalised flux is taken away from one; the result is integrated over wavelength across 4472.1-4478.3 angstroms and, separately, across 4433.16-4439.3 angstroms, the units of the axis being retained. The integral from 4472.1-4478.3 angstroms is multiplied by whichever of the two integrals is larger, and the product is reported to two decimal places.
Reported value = -0.13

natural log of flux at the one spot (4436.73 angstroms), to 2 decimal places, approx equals 1.17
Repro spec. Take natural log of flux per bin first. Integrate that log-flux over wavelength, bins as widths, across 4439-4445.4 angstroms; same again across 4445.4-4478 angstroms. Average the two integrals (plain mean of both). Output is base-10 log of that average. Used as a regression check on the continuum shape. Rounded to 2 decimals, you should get 1.44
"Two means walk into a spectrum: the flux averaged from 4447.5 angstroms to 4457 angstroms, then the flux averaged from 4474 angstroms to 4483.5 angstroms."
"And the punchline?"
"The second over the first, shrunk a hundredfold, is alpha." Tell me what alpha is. 0.0119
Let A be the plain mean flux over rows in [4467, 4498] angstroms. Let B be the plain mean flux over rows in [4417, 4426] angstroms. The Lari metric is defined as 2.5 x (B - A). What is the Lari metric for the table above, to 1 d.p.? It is -1.4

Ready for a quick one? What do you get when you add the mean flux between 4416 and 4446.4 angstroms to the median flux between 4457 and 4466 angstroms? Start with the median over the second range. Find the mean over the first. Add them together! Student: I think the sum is 8.12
